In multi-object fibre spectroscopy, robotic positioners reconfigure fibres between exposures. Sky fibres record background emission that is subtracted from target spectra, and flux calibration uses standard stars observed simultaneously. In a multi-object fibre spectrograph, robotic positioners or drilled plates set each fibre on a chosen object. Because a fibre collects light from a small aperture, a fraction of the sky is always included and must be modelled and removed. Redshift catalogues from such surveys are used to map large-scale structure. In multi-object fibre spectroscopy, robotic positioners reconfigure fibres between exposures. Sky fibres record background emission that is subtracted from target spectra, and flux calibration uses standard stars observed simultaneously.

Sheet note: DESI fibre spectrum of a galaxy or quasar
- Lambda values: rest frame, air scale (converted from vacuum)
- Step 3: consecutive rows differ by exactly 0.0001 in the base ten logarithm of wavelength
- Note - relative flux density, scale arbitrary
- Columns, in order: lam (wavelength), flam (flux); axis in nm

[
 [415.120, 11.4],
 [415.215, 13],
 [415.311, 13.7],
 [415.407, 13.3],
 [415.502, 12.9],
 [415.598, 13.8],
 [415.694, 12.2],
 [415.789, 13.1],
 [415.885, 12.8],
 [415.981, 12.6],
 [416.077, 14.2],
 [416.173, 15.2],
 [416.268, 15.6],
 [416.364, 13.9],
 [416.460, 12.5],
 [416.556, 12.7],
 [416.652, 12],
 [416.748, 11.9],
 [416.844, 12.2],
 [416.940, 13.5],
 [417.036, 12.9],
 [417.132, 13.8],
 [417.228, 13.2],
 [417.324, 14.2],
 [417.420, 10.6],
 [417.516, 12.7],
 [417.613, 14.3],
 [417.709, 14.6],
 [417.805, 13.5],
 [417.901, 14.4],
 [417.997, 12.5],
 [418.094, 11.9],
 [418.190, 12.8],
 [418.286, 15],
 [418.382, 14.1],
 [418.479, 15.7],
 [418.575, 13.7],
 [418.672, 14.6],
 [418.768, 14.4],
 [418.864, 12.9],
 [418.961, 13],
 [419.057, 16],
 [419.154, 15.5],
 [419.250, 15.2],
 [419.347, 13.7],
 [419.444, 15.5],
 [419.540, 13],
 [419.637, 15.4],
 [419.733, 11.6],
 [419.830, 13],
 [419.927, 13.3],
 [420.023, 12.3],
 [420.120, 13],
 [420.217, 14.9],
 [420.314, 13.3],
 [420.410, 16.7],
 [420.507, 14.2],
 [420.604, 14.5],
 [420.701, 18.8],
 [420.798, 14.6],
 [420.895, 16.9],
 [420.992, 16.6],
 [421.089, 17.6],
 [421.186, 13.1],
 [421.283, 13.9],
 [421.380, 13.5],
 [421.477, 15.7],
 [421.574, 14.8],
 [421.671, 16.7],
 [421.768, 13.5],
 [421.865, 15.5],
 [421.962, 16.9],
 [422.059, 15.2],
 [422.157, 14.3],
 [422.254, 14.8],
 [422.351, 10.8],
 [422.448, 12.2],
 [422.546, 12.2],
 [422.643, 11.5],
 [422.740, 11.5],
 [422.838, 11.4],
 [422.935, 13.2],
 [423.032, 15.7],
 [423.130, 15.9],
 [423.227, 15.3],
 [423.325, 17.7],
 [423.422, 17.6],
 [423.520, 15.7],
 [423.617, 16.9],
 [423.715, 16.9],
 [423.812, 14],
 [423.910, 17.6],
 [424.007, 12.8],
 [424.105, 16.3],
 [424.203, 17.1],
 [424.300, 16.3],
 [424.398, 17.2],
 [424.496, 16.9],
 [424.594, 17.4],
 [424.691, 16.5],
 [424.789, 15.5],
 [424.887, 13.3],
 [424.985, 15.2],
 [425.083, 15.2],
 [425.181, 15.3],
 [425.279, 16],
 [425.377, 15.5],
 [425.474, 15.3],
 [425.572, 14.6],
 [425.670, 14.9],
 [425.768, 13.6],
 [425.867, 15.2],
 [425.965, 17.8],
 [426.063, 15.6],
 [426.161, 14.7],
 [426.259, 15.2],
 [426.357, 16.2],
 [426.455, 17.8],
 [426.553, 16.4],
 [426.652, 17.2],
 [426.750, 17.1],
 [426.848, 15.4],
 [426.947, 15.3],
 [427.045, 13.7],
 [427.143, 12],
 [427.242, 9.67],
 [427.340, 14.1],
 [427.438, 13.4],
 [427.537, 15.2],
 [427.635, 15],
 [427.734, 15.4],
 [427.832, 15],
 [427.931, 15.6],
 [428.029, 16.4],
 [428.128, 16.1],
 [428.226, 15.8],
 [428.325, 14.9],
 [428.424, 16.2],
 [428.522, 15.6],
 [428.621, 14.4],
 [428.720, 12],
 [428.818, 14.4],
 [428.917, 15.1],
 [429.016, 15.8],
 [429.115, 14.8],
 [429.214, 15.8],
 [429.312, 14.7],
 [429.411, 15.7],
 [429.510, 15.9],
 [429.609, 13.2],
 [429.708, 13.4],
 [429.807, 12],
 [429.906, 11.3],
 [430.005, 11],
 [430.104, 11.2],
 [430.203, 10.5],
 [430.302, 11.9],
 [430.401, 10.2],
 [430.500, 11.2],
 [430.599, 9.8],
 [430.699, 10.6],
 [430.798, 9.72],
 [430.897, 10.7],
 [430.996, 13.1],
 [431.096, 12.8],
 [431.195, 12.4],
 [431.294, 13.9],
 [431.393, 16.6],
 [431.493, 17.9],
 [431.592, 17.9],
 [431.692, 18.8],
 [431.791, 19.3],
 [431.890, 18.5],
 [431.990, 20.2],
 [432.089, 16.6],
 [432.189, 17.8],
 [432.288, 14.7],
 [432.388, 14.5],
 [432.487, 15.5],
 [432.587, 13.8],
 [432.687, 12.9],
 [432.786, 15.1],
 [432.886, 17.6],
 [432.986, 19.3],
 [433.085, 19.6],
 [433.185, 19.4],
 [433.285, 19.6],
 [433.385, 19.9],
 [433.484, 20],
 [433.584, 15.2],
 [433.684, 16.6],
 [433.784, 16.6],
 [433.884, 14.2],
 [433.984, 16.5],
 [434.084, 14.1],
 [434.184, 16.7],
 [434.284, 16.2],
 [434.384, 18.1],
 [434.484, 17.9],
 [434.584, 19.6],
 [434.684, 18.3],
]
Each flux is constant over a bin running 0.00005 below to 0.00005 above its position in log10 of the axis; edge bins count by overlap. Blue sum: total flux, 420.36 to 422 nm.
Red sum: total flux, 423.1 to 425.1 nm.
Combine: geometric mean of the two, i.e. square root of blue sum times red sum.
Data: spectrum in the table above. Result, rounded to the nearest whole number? 298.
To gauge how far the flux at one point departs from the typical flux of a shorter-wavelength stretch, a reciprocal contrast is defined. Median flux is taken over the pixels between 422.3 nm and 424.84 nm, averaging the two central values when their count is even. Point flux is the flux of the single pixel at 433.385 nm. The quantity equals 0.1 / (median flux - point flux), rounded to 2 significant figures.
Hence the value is -0.024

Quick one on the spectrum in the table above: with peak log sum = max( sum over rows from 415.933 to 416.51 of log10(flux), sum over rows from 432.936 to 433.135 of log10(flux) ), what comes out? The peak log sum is 6.9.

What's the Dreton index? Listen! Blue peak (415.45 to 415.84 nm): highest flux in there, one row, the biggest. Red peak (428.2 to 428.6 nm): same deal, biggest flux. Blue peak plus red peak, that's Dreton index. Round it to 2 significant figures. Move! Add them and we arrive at 30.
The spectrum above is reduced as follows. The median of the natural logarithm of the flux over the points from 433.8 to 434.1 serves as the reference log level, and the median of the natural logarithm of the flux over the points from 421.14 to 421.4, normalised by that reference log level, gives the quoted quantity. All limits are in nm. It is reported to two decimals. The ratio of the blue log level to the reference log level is 0.98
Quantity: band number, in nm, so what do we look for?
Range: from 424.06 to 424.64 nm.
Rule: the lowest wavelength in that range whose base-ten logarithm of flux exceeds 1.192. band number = 424.105 nm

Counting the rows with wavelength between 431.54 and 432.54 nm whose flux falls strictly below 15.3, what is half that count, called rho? 1.0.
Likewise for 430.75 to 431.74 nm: 3.0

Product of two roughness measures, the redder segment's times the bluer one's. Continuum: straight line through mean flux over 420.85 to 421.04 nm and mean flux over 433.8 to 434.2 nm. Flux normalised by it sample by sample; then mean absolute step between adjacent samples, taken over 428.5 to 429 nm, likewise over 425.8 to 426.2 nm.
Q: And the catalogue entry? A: 0.0123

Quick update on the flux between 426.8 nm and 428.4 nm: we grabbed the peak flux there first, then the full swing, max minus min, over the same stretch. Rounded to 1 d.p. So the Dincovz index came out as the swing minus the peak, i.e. -9.7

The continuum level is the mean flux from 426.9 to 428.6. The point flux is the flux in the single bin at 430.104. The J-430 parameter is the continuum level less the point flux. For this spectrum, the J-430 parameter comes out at 3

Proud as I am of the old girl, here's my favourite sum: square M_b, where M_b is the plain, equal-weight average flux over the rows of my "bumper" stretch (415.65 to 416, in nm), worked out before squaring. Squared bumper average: 161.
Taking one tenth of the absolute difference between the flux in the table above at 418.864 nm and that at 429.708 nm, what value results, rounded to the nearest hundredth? 0.05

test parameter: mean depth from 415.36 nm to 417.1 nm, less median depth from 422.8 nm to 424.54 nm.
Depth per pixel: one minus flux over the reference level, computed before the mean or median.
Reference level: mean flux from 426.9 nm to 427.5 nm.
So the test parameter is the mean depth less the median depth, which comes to 0.24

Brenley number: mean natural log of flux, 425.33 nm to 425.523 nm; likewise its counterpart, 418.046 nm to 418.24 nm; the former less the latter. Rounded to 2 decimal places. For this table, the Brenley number 0.22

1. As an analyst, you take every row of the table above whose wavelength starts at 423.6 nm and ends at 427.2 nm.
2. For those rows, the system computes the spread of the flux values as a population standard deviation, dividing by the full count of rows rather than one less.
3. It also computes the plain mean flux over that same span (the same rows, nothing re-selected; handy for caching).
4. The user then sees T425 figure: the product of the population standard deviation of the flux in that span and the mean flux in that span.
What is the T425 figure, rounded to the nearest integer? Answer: 22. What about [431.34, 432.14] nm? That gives 21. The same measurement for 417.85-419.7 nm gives 17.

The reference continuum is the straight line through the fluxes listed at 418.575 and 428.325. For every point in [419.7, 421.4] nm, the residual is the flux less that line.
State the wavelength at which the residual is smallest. 419.733 nm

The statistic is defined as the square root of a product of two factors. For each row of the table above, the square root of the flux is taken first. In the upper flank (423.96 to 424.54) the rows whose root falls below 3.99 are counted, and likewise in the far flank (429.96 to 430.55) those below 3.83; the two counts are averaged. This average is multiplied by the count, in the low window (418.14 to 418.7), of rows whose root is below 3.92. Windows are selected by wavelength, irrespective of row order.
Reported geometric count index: 4.2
